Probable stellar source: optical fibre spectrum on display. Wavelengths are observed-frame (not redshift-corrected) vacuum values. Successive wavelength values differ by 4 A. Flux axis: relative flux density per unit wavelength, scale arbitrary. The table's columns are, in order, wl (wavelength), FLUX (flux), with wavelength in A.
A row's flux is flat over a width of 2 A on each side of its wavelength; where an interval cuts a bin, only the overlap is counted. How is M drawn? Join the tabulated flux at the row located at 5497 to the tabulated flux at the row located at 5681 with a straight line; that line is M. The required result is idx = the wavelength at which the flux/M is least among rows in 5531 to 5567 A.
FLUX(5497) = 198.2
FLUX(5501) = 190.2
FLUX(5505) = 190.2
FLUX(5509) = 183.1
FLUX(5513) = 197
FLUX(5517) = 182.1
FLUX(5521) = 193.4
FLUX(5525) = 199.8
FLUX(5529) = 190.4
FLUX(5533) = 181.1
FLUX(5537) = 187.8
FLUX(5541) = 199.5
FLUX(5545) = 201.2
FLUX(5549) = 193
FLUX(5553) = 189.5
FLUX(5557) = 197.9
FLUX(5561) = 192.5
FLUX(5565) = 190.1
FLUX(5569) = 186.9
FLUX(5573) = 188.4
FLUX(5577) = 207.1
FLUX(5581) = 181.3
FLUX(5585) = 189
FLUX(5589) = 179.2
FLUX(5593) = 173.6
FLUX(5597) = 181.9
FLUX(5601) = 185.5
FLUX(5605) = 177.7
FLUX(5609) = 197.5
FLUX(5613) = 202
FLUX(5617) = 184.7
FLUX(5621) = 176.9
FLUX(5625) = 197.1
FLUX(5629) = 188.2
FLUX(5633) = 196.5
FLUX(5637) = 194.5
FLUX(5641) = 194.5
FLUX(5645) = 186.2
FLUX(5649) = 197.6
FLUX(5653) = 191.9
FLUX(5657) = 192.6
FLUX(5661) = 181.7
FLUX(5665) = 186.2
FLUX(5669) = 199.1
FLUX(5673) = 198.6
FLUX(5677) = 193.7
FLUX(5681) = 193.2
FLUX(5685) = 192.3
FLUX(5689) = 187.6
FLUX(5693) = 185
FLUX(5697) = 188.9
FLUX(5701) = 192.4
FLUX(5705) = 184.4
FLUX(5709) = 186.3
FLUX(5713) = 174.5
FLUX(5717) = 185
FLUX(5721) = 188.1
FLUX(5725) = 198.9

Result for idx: 5533 A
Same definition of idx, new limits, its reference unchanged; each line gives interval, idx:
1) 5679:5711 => 5705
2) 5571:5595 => 5593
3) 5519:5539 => 5533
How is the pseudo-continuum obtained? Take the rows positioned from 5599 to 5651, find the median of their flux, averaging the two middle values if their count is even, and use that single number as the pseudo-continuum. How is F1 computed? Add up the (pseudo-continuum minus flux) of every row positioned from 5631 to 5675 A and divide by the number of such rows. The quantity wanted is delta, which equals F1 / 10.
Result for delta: 0.18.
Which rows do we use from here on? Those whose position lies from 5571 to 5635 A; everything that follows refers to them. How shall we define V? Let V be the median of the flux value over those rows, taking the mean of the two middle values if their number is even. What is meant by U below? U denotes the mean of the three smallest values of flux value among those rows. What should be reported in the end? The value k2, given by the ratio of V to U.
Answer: 1.06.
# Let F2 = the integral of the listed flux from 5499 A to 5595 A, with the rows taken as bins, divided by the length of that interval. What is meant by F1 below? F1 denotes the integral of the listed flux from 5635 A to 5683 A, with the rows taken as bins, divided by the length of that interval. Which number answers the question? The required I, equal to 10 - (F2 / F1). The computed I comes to 9.01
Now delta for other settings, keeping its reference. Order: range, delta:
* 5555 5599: 0.65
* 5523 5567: 0.15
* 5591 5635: 0.71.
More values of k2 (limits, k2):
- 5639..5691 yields 1.04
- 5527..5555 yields 1.02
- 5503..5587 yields 1.05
